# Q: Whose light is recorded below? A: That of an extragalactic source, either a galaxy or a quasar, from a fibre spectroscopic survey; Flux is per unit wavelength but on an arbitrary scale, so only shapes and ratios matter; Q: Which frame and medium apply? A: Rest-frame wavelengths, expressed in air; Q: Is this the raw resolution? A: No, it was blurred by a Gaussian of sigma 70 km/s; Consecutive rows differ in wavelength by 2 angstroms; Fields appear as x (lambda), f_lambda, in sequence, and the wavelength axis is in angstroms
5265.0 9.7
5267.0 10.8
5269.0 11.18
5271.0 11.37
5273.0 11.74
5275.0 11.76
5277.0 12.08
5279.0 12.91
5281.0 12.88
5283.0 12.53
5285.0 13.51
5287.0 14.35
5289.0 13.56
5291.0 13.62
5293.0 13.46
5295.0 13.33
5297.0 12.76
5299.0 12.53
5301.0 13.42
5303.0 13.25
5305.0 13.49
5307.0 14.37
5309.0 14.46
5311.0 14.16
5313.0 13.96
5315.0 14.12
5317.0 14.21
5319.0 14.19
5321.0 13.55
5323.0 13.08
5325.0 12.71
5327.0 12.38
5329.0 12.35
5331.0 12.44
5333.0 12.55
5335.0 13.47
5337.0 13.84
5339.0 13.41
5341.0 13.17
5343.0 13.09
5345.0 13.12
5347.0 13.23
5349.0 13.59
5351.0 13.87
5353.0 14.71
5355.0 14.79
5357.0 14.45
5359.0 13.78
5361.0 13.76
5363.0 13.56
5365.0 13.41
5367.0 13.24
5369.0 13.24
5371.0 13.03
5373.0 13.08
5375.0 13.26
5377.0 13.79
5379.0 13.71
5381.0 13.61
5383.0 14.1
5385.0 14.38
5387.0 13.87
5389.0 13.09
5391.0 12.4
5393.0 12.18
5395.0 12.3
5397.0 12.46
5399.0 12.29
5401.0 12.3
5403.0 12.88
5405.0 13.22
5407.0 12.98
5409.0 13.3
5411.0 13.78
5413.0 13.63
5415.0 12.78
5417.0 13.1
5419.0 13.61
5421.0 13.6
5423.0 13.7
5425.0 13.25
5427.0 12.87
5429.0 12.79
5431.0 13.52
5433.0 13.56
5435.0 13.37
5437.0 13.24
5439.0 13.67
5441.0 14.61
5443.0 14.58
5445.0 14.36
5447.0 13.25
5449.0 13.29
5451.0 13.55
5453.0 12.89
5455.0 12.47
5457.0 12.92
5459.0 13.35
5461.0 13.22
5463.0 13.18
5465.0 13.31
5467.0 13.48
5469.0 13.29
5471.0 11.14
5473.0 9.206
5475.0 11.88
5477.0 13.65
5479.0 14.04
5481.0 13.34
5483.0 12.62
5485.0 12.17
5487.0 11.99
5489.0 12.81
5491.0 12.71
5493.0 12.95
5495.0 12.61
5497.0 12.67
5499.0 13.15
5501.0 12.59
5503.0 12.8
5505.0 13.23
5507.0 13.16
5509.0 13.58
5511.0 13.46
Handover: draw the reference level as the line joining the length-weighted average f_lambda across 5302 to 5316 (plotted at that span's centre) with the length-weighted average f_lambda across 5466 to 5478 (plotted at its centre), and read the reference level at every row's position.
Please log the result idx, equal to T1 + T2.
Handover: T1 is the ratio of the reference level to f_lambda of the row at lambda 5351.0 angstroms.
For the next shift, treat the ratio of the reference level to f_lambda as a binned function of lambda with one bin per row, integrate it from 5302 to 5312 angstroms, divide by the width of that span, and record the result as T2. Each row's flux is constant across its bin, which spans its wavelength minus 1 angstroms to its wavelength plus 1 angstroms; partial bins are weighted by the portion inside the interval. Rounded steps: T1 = 0.97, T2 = 1.00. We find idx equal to 1.98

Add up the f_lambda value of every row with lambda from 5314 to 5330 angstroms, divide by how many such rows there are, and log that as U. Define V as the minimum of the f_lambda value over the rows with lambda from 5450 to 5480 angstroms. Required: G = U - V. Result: 4.1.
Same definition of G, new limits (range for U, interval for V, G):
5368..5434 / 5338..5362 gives 0.1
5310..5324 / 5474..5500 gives 2.0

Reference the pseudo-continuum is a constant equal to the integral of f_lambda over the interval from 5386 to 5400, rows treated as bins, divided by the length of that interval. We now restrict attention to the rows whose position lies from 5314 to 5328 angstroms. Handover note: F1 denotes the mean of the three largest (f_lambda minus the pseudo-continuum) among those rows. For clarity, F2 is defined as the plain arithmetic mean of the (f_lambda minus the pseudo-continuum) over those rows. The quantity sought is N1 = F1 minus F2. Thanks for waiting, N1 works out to 0.71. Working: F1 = 1.52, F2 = 0.8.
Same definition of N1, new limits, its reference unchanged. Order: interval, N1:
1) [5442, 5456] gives 0.68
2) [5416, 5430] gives 0.36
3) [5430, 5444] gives 0.49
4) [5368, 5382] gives 0.31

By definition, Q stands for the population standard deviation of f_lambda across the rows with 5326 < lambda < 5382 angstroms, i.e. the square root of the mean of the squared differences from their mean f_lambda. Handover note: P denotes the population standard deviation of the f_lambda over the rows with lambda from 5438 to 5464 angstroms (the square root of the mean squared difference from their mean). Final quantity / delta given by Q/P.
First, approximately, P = 0.64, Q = 0.6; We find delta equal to 0.9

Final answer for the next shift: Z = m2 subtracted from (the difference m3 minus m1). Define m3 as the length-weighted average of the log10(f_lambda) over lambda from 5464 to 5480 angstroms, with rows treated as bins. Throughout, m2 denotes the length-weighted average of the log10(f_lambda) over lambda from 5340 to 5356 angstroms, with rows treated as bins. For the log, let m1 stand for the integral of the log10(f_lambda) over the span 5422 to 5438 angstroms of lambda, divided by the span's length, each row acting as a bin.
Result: -1.166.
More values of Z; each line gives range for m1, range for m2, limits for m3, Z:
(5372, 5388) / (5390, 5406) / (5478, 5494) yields -1.127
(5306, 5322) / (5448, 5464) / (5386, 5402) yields -1.167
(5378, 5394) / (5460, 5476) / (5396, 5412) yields -1.105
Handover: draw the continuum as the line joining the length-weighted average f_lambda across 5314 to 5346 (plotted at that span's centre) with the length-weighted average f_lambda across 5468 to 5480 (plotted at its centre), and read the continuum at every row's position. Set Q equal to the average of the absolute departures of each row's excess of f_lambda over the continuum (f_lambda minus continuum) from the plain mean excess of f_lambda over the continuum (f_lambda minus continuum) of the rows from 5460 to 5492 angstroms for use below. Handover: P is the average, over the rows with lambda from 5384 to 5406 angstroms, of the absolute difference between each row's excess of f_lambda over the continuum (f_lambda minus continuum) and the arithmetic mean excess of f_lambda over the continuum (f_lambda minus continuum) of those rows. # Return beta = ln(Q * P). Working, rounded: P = 0.57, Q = 0.83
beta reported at -0.7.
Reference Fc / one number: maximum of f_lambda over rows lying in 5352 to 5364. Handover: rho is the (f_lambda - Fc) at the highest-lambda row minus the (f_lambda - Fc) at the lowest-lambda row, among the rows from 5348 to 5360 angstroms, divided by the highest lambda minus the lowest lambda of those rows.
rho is 0.0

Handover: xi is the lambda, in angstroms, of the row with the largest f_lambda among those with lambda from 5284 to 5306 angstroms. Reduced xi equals 5287.0 angstroms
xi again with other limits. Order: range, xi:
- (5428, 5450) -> 5441.0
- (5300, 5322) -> 5309.0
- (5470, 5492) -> 5479.0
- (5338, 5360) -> 5355.0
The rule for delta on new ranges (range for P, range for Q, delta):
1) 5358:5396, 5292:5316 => 1.0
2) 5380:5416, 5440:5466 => 0.9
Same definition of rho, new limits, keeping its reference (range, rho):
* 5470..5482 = 0.2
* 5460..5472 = -0.2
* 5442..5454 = -0.2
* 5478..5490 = -0.1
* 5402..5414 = 0.1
